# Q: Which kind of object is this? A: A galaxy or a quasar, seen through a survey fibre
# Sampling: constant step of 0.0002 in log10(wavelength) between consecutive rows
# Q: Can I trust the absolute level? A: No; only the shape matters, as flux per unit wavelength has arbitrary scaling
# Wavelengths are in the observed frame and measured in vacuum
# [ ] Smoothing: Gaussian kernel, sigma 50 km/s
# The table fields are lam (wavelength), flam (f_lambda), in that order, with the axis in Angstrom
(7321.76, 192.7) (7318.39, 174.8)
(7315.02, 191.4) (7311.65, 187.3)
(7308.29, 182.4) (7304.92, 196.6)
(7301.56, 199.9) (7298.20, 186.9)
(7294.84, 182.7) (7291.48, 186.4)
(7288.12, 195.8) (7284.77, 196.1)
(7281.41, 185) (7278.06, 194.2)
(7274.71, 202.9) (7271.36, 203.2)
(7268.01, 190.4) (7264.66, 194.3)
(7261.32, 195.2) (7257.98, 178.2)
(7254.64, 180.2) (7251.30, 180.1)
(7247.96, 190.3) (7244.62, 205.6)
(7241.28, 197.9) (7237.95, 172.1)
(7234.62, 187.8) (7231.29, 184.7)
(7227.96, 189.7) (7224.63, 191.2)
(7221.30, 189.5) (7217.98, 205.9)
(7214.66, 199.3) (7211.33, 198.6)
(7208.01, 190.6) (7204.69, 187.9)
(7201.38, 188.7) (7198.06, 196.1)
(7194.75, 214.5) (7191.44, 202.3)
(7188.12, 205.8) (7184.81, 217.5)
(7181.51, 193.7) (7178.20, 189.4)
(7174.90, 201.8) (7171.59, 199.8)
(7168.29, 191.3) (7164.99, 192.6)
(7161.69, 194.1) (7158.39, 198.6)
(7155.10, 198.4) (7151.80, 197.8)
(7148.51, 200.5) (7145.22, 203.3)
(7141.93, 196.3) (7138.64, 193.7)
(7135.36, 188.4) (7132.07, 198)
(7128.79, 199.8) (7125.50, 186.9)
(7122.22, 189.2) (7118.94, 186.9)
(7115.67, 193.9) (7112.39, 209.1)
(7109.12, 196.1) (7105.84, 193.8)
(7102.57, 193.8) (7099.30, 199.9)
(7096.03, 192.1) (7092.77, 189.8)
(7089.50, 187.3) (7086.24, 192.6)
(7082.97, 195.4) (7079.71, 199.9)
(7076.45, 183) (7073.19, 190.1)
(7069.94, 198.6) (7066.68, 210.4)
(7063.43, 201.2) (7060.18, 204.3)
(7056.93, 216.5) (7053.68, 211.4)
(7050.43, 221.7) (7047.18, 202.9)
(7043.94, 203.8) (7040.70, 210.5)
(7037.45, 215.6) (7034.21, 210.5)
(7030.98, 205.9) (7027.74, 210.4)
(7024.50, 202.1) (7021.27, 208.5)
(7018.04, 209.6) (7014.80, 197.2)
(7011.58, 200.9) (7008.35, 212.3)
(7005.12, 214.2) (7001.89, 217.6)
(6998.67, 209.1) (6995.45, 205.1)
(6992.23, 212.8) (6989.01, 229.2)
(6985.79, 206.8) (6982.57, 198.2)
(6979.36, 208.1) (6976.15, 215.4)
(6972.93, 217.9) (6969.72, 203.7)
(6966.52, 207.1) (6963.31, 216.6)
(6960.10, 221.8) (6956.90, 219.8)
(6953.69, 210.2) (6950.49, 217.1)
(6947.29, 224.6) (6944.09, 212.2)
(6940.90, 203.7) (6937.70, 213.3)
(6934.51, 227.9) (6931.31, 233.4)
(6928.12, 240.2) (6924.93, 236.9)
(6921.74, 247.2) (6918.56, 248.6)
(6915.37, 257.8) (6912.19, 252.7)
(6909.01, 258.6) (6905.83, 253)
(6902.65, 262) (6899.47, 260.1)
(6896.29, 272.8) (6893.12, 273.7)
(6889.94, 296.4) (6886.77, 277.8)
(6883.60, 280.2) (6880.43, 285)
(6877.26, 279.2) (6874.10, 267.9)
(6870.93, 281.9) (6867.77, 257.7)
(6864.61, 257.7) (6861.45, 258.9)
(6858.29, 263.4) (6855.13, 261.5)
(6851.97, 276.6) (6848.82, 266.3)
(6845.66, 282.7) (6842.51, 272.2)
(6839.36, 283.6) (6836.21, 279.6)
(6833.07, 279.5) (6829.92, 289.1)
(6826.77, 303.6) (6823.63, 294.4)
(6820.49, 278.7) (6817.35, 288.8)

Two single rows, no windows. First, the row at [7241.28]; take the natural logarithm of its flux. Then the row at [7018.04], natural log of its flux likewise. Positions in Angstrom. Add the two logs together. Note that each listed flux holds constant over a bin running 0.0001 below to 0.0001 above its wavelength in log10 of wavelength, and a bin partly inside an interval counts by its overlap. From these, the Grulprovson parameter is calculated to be 10.6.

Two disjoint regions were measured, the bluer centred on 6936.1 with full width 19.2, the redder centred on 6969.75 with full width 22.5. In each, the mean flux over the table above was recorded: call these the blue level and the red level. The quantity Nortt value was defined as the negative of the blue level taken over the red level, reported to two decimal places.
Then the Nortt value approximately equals -1.04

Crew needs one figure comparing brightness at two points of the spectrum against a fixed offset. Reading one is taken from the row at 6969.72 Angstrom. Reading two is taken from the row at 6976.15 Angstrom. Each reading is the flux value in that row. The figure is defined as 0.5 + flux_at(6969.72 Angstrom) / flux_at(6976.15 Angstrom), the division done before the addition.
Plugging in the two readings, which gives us 1.45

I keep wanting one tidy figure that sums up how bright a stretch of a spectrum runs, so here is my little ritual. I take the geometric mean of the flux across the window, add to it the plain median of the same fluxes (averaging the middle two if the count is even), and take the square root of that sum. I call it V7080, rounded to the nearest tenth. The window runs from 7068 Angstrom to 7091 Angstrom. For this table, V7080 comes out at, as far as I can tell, 19.6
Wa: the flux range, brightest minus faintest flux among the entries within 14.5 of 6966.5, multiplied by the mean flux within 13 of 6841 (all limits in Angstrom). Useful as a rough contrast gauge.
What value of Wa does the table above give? 5044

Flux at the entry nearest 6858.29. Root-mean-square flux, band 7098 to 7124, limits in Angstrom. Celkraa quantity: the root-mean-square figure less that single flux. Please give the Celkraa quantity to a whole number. -68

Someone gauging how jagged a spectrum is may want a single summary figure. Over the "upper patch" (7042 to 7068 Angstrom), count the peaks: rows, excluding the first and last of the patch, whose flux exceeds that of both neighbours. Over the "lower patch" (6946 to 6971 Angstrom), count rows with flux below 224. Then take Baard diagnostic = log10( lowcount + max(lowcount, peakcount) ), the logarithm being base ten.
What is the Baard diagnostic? 1.15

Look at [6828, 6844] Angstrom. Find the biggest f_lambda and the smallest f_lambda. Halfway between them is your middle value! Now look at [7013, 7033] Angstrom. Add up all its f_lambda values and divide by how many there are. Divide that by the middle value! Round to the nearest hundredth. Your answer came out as 0.73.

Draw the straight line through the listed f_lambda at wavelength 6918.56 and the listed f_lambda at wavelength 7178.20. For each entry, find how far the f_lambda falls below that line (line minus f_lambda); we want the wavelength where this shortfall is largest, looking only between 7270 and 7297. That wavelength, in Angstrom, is 7281.41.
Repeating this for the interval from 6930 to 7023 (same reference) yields 6940.90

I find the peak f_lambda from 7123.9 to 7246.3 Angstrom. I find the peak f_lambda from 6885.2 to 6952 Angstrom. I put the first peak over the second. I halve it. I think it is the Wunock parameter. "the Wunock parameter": 0.37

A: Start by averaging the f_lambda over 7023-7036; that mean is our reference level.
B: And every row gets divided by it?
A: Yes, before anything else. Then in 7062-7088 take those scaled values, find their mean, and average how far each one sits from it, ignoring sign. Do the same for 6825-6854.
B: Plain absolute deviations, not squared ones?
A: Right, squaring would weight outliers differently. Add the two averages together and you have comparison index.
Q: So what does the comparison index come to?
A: 0.065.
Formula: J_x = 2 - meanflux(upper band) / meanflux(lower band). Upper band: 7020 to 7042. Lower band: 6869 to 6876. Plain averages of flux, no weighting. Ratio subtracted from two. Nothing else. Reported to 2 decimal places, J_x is 1.24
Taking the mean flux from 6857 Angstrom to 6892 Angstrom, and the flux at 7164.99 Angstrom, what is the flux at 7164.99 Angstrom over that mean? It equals 0.70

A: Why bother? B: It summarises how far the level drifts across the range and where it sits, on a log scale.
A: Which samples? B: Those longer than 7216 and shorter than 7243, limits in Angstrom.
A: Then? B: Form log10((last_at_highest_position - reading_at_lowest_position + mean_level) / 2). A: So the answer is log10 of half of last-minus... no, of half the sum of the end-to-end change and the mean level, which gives 1.96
